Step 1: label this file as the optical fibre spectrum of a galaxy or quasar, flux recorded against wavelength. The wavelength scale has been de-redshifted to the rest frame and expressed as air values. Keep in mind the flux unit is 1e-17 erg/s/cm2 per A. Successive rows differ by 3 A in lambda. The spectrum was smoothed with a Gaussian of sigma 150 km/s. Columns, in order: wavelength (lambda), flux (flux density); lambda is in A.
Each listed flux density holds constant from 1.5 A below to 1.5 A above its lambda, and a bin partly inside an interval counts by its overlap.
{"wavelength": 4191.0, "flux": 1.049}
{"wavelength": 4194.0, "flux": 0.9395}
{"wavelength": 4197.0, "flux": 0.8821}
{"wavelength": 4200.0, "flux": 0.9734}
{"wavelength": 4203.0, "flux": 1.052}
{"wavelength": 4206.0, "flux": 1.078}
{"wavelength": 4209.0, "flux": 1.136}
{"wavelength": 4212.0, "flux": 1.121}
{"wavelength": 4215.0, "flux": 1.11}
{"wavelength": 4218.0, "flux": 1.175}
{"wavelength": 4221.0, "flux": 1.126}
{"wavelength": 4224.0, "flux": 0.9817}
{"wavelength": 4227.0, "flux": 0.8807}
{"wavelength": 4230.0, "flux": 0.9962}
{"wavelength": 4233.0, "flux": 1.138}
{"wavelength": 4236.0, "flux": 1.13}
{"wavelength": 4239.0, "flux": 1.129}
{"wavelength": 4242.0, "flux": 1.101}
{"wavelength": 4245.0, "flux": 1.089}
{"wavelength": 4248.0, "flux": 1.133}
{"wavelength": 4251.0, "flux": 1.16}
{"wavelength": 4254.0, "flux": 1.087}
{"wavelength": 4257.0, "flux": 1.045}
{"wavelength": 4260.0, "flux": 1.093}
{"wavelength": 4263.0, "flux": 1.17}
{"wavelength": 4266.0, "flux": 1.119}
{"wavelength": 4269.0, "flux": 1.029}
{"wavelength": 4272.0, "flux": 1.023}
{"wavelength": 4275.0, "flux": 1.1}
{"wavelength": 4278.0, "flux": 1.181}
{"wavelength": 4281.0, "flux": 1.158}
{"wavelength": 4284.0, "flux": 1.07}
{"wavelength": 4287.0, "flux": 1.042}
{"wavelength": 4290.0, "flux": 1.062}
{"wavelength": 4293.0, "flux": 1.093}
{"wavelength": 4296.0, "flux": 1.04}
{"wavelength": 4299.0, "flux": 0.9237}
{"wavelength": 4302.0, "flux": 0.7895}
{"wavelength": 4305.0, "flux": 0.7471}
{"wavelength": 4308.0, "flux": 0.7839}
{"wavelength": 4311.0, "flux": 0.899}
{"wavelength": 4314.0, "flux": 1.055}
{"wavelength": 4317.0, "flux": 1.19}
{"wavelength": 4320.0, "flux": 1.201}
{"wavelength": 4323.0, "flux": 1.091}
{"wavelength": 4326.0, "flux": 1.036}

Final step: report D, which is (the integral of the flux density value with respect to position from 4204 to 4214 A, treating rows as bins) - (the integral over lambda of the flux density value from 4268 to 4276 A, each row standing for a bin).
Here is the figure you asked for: 3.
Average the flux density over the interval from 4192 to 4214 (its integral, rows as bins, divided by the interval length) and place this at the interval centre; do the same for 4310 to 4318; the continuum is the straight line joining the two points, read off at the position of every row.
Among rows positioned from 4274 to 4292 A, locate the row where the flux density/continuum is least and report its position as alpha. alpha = 4287.0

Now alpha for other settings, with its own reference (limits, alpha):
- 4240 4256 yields 4254.0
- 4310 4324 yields 4311.0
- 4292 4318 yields 4305.0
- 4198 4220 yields 4200.0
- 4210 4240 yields 4227.0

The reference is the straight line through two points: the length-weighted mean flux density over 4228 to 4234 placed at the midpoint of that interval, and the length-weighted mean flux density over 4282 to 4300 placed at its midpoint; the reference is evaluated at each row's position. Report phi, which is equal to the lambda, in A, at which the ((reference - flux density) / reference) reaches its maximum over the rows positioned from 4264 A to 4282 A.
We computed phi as 4272.0 A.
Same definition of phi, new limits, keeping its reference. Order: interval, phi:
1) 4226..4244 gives 4227.0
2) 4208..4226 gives 4224.0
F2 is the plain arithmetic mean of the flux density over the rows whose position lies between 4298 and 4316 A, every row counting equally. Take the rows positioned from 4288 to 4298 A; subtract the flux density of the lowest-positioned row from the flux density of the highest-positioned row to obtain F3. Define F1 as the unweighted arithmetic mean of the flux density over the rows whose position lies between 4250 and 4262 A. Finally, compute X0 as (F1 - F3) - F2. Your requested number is 0.25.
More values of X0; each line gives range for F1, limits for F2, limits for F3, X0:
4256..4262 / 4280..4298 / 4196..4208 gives -0.20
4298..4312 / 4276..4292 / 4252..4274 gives -0.21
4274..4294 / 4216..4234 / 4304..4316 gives -0.26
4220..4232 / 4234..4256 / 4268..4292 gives -0.16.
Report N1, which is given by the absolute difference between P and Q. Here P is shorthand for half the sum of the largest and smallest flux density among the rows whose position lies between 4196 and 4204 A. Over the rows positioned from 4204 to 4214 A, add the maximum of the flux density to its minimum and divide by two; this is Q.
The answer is 0.14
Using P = 0.97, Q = 1.11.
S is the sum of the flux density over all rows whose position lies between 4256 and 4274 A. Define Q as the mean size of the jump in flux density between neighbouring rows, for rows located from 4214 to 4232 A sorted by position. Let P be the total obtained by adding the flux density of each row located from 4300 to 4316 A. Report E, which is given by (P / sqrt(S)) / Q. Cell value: 18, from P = 4.3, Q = 0.095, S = 6.5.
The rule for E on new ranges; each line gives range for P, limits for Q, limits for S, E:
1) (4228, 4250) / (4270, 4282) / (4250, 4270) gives 46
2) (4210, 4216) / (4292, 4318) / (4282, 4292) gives 13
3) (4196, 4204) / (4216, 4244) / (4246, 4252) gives 26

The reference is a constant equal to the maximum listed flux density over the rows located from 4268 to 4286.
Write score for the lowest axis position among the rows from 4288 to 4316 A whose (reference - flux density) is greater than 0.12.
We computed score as 4296.0 A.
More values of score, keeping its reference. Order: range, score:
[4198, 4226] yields 4200.0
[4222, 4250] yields 4224.0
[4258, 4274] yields 4269.0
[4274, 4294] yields 4287.0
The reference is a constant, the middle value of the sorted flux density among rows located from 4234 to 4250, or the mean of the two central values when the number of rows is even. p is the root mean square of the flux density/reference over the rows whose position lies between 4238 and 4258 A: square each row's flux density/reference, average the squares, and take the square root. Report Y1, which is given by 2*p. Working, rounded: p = 0.98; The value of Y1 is 1.96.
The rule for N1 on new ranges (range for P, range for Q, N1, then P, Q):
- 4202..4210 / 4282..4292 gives 0.04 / 1.09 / 1.06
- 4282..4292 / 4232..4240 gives 0.08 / 1.06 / 1.13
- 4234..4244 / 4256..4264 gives 0.01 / 1.12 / 1.11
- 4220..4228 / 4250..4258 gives 0.10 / 1.00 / 1.10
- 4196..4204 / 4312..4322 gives 0.16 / 0.97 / 1.13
